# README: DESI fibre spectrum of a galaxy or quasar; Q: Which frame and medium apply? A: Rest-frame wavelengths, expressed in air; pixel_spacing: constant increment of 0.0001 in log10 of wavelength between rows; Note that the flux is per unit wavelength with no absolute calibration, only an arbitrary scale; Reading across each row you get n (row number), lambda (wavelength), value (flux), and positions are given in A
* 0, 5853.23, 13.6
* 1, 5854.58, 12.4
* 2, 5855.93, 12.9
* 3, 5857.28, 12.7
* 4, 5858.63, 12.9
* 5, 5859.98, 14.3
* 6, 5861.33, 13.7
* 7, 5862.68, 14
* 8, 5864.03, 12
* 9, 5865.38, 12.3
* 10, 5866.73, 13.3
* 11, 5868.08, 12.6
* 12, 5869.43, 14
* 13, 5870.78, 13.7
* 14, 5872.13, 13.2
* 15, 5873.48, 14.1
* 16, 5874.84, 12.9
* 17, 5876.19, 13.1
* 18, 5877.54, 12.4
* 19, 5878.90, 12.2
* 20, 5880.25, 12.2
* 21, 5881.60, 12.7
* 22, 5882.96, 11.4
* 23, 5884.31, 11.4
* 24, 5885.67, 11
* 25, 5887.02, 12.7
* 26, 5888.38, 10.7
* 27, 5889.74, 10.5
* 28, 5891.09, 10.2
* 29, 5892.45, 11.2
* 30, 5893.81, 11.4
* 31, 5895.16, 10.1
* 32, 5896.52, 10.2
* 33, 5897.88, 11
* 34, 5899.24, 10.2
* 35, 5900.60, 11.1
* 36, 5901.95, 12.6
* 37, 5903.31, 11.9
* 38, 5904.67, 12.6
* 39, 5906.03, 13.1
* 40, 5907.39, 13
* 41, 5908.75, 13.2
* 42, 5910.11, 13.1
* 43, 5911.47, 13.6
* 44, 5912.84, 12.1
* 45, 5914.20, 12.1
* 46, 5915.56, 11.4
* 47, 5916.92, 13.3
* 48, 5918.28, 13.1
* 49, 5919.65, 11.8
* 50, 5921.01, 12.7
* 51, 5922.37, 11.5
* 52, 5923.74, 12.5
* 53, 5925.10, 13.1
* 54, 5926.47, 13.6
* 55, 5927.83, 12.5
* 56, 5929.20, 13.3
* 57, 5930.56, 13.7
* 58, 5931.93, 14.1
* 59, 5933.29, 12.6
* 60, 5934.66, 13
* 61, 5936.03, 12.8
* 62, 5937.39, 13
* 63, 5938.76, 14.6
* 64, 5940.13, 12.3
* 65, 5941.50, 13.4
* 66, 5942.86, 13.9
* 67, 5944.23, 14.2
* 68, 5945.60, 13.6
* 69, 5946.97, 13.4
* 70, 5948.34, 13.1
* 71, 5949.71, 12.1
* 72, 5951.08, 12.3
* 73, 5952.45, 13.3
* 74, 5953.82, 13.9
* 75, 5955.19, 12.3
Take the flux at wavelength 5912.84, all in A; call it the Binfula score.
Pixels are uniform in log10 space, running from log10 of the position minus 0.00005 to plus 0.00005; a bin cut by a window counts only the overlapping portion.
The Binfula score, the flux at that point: 12.1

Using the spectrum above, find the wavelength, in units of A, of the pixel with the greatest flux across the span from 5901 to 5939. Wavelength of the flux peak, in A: 5938.76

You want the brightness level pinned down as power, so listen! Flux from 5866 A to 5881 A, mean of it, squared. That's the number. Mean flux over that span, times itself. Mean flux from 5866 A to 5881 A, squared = 171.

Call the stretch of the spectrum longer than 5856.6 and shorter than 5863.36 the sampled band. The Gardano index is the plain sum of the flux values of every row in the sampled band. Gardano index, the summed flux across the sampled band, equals 68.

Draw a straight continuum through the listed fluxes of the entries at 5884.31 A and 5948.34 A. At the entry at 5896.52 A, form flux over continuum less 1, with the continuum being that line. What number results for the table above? -0.13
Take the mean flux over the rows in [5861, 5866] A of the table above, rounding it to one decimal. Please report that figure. 13.0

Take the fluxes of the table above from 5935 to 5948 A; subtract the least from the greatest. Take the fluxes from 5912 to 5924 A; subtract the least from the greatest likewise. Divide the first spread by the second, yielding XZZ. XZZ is 1.2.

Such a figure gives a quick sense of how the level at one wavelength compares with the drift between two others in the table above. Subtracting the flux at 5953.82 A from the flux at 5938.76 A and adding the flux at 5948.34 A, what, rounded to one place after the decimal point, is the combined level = 13.8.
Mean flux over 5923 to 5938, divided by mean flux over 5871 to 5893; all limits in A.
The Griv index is 1.09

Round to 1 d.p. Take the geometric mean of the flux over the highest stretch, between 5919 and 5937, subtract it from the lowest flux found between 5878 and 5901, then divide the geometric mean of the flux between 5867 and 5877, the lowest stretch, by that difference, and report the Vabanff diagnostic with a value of -4.9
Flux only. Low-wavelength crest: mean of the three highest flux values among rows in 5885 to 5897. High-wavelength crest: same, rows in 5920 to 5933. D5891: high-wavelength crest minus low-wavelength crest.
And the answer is 2.0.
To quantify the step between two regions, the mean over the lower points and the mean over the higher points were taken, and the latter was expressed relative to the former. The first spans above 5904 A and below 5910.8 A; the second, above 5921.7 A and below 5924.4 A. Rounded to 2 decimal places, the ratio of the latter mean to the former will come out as 0.92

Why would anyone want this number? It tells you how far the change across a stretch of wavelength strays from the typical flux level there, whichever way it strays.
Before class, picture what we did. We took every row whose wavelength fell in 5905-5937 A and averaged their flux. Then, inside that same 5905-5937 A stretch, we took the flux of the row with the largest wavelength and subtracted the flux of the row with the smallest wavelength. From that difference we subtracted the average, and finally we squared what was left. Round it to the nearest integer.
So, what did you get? 173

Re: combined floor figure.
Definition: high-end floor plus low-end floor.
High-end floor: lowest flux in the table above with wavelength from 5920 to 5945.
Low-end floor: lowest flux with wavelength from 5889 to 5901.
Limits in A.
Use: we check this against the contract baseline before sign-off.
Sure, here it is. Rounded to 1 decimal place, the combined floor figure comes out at 21.6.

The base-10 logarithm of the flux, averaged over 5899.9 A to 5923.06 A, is 1.10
